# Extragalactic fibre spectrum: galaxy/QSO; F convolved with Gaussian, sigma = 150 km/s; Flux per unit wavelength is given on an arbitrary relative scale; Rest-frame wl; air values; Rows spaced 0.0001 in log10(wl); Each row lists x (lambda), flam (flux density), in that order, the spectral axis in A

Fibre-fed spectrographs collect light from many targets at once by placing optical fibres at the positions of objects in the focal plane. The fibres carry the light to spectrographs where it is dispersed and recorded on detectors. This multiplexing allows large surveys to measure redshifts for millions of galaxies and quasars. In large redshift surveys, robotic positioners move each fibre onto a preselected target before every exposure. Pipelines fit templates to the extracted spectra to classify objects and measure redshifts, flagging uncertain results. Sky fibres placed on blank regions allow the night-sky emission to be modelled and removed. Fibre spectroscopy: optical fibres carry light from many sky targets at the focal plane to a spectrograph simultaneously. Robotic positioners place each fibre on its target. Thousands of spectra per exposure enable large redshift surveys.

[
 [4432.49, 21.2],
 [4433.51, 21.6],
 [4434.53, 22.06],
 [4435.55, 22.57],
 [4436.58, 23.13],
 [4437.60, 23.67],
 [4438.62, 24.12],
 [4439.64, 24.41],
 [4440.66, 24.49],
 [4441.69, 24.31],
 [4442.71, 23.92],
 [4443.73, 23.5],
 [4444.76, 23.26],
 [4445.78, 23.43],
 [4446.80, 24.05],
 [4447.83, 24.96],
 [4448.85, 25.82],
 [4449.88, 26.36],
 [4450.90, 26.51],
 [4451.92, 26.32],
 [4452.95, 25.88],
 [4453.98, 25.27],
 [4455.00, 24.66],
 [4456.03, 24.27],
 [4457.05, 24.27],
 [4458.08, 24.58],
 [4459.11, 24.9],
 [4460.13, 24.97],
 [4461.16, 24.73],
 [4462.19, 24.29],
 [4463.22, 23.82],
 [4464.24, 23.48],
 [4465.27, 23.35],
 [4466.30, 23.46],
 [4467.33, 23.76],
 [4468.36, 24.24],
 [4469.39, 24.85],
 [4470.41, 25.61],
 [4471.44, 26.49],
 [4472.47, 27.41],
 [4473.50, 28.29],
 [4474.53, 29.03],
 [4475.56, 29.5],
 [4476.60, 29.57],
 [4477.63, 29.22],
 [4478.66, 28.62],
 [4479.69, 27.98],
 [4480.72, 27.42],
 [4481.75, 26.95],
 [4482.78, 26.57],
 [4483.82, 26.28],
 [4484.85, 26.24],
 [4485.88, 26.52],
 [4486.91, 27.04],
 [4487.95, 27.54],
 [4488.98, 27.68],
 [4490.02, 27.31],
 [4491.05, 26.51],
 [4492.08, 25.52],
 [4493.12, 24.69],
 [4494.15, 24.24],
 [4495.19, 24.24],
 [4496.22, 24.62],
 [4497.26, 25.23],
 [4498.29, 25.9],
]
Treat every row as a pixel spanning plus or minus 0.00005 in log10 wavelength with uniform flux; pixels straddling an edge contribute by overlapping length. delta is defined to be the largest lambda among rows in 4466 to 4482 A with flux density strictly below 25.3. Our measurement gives 4469.39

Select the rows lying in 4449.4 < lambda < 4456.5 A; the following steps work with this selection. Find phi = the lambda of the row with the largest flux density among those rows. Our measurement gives 4450.90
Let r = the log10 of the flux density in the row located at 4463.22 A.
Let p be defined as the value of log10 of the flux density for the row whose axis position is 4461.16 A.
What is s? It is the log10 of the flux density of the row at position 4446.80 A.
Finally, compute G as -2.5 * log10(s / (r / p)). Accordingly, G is -0.36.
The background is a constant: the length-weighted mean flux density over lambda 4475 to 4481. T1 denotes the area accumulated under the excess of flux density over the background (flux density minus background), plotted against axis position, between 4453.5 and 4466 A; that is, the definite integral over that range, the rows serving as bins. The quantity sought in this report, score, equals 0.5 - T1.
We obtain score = 55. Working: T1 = -55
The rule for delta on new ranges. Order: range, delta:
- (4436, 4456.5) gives 4456.03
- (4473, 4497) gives 4496.22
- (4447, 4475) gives 4469.39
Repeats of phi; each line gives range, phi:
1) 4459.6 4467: 4460.13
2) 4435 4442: 4440.66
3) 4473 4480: 4476.60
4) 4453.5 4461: 4453.98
